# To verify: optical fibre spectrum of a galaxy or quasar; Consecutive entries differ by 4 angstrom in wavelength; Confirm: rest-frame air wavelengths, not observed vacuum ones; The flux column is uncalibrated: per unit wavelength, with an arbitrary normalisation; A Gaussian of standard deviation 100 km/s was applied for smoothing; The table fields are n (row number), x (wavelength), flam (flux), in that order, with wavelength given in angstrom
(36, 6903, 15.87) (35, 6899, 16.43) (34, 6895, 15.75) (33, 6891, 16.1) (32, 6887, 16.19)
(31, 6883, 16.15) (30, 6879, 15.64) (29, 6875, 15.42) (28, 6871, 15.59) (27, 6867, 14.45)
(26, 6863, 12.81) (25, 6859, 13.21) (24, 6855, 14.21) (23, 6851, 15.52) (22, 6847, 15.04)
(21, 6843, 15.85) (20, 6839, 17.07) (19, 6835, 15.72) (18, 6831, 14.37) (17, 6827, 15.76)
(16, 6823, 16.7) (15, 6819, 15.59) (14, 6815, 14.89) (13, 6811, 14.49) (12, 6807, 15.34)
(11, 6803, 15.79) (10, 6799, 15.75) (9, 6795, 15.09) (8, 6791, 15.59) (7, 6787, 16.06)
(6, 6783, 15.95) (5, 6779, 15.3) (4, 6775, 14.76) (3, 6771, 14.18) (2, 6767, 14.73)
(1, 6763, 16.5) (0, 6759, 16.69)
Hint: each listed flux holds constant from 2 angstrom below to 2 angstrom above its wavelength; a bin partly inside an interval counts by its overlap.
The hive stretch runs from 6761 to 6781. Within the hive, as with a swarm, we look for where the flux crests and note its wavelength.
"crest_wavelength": 6763 angstrom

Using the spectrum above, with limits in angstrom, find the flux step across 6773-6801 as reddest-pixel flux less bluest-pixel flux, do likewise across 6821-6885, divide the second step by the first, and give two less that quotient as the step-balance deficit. 2.6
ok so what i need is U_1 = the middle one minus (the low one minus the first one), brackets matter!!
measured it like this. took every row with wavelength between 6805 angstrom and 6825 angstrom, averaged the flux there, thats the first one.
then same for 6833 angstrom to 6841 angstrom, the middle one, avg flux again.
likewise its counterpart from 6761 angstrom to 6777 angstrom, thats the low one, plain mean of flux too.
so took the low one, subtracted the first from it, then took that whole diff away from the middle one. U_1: 16.8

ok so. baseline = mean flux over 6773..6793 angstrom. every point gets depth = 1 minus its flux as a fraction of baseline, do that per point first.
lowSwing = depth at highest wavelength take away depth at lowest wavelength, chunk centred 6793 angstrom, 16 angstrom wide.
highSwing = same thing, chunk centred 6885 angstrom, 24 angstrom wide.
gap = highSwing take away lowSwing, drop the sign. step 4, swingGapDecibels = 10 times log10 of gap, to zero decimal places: -14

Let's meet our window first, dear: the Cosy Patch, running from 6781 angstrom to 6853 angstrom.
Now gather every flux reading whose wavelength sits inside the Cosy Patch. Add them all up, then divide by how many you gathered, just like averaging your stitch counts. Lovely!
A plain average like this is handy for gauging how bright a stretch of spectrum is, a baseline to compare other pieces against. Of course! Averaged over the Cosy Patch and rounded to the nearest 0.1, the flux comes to 15.6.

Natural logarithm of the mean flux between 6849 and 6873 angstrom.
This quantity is 2.66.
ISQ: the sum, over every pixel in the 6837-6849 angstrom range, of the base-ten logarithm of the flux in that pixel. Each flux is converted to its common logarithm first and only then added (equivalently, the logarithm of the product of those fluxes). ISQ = 3.61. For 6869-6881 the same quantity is 3.58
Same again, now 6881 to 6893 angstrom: 3.62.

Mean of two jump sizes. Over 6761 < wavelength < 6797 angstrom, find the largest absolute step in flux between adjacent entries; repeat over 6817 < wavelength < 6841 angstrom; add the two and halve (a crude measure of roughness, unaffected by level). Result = 1.58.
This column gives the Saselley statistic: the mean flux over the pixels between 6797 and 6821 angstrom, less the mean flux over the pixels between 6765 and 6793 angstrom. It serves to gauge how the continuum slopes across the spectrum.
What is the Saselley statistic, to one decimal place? 0.1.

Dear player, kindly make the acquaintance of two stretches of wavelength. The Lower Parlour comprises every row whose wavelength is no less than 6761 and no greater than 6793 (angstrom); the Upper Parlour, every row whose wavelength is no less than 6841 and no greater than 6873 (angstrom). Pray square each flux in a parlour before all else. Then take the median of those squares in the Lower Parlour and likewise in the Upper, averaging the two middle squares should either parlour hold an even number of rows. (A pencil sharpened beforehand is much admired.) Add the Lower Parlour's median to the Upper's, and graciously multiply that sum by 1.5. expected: 684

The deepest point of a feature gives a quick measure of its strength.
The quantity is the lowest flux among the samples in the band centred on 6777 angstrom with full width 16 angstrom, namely 14.18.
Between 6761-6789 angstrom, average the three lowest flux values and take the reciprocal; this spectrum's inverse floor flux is 0.069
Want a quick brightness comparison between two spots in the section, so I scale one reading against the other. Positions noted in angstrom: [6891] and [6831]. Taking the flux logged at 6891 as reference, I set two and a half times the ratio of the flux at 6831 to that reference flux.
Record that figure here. 2.23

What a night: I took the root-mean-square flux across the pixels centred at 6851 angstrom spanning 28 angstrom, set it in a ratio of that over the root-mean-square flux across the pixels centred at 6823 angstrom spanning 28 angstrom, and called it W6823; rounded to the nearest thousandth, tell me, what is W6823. 0.968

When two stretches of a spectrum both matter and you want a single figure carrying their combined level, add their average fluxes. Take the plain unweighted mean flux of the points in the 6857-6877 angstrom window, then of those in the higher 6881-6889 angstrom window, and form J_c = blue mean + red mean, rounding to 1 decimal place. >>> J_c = 30.5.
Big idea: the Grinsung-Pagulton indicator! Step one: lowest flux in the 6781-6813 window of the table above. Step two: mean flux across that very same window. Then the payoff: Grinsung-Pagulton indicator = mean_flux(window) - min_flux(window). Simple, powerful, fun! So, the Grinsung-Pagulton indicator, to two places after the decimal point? 1.02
